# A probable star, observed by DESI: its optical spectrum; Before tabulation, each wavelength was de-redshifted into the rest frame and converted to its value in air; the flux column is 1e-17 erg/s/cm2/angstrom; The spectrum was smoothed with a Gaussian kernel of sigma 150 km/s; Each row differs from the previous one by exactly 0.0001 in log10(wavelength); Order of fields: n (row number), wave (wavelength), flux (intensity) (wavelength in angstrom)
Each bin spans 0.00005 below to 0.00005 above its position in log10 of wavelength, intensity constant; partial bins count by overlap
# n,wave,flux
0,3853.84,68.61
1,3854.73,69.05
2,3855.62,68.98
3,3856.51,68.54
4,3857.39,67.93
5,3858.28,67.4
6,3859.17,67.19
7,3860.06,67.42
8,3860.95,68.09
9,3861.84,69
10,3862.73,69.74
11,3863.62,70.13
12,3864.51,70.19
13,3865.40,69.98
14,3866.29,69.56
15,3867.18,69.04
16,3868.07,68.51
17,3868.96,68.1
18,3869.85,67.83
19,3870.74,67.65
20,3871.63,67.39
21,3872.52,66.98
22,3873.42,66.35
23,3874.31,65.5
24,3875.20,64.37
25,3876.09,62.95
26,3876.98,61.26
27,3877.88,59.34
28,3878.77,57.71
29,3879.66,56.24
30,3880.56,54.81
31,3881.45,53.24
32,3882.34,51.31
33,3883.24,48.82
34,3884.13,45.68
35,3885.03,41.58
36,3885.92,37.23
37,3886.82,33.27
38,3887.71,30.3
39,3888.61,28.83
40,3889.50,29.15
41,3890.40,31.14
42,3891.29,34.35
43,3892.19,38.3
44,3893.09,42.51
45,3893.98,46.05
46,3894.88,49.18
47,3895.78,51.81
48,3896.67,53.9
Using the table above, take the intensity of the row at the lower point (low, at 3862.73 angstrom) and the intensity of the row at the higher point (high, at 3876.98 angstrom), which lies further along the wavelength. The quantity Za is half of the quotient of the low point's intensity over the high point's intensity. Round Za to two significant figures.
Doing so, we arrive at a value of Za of 0.57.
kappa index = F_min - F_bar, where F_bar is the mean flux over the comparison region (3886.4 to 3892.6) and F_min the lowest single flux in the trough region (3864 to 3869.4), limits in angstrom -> 36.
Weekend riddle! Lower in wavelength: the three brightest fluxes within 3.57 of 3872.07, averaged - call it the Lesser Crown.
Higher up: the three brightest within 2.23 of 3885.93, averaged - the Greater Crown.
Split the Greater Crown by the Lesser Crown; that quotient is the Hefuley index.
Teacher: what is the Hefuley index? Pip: 0.61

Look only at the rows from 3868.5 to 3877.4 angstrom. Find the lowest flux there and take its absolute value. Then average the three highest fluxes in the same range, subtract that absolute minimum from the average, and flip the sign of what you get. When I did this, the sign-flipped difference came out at -6.6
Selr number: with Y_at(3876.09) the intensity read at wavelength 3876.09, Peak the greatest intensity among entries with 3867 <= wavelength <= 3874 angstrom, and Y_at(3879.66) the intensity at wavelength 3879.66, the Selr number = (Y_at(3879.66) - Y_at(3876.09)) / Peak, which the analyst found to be -0.10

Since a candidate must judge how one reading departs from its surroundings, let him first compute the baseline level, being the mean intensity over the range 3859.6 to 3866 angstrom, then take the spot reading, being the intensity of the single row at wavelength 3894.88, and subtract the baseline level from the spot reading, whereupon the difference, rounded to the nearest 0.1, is -20.0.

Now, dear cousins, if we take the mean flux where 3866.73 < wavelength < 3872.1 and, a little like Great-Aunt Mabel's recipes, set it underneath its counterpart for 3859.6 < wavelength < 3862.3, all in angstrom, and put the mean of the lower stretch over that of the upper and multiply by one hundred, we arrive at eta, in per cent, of 100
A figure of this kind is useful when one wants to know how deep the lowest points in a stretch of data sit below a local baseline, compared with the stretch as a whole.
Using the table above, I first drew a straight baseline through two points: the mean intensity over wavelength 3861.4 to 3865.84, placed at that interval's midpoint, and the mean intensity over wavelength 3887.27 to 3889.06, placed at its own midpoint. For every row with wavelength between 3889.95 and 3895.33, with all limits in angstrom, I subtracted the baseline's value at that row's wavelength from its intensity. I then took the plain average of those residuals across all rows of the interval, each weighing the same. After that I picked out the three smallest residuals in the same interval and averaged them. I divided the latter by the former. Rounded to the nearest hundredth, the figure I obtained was 0.56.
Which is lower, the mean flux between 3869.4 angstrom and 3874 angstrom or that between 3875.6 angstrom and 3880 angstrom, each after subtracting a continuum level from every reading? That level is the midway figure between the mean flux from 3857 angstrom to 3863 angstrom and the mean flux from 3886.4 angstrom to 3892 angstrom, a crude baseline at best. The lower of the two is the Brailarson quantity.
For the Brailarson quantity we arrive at 10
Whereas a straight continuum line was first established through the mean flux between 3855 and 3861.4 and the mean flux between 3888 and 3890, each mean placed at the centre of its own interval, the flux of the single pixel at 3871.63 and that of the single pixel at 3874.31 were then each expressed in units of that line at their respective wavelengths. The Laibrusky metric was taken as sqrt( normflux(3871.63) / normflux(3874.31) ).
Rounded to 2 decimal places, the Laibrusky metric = 0.98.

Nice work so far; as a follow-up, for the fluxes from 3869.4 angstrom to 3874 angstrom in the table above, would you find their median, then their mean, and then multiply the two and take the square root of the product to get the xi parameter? 67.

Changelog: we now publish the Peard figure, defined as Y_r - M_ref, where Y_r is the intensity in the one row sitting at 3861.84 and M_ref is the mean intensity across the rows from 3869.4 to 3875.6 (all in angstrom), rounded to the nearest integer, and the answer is 2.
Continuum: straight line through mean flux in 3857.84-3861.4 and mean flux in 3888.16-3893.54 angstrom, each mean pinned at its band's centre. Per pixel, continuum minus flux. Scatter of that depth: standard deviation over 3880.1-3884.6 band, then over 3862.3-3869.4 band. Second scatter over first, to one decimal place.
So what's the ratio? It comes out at 0.8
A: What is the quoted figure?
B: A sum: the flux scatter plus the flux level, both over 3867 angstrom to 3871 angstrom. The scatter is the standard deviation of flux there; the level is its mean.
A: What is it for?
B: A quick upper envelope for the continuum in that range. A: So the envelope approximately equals 69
